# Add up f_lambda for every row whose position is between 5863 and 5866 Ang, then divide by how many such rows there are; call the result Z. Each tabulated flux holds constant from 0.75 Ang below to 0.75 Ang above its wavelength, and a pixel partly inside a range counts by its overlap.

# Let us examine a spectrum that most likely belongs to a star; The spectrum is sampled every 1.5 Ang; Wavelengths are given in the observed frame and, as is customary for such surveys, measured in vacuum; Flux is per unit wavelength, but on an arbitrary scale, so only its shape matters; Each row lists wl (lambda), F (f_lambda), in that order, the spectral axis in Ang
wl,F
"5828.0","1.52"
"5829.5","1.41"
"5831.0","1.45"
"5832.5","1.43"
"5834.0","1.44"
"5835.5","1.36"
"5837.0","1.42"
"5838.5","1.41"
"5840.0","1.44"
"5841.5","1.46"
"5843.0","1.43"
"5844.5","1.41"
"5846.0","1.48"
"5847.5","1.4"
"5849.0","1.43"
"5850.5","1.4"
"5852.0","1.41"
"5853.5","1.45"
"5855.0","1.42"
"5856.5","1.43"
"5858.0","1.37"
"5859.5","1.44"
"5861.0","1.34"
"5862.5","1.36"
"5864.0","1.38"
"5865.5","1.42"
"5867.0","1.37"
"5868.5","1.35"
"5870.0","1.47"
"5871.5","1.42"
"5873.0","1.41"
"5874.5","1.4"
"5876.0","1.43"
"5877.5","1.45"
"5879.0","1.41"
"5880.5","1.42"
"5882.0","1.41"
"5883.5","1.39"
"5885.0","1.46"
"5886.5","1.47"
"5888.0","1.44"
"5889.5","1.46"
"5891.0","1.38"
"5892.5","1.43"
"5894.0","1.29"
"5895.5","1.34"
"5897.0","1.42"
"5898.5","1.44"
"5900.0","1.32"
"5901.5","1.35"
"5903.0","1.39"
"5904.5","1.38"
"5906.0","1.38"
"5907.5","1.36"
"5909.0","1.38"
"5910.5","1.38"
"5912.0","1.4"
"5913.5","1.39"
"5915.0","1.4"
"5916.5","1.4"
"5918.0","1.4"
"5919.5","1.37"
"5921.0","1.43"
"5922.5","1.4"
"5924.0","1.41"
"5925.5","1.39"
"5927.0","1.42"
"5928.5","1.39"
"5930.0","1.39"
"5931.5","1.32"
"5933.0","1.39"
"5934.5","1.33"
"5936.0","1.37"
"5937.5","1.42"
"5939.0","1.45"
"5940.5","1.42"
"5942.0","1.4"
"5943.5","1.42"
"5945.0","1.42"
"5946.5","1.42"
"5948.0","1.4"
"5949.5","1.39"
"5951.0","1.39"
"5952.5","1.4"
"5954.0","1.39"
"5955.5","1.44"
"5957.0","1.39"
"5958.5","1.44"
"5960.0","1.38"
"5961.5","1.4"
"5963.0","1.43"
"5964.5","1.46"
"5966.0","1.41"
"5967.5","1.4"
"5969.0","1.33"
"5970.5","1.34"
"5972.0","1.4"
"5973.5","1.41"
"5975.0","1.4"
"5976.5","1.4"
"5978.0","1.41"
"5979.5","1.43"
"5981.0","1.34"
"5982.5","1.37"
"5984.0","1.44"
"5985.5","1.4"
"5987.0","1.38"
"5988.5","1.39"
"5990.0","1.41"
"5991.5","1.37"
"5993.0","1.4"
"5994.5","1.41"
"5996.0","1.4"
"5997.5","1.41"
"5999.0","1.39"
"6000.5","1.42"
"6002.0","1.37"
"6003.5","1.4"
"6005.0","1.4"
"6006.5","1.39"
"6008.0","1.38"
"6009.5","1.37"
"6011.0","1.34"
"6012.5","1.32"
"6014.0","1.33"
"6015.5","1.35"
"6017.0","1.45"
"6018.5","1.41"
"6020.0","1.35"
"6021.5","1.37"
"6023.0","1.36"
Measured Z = 1.40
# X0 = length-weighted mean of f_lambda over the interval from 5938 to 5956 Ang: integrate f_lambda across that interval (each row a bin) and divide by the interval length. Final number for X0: 1.41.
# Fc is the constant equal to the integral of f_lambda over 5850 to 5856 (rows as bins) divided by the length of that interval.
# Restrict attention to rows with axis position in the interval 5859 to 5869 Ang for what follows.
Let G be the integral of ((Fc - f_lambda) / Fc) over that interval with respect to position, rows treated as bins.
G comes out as 0.30 Ang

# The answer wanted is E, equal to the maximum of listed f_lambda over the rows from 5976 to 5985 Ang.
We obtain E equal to 1.44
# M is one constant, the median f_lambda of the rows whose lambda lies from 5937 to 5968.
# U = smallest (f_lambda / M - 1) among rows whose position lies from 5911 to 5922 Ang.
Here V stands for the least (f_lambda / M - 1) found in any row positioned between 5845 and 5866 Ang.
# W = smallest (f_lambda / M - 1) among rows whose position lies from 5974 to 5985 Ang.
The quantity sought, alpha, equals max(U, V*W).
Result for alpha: 0.0025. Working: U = -0.028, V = -0.05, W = -0.05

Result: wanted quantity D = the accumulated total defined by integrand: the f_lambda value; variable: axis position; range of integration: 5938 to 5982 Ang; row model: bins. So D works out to 62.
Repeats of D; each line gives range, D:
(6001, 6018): 23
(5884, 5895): 16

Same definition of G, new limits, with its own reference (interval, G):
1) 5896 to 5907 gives 0.31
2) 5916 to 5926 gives 0.15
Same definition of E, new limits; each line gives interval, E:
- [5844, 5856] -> 1.48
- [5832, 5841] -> 1.44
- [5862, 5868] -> 1.42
